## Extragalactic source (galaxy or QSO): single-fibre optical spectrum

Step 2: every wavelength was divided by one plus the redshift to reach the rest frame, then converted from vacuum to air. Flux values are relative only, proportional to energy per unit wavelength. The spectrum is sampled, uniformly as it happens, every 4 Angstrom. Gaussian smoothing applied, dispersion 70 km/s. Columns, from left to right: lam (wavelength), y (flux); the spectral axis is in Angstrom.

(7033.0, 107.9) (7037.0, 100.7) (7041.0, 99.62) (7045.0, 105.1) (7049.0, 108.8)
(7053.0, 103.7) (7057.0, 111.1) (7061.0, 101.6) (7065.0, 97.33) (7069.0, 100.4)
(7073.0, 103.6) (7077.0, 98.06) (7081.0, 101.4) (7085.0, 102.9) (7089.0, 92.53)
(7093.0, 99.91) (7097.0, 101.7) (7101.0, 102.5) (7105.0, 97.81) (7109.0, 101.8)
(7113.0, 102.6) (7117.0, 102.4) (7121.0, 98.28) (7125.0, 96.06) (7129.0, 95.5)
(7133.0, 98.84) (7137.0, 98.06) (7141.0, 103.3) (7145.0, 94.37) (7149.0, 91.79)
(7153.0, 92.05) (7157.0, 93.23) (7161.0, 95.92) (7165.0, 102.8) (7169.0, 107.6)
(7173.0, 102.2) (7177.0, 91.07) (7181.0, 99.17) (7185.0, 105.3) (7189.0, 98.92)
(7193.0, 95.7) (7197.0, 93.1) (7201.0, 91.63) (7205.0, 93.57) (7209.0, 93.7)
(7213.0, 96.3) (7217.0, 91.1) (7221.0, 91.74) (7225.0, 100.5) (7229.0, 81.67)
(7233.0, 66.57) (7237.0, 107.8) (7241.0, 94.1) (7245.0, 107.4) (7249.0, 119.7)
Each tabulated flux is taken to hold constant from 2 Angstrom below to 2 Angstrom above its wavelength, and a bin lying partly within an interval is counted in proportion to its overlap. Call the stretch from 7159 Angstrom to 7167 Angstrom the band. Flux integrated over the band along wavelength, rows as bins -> 795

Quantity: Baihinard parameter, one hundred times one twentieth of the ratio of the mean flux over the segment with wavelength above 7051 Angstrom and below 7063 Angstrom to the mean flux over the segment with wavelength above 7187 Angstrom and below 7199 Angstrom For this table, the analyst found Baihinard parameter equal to 5.5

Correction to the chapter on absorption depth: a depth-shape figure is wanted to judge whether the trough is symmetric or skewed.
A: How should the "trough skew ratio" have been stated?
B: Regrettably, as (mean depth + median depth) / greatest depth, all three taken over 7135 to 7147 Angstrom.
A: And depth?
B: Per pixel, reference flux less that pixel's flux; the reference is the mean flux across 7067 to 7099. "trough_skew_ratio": 0.6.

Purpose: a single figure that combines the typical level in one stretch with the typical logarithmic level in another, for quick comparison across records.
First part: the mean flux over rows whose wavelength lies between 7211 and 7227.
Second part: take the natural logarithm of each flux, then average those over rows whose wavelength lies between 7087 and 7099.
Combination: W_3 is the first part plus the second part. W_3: 99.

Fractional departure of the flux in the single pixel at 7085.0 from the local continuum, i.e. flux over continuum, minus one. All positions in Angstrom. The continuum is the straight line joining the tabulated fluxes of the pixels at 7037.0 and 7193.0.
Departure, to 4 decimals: 0.0377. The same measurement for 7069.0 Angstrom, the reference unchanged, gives 0.0073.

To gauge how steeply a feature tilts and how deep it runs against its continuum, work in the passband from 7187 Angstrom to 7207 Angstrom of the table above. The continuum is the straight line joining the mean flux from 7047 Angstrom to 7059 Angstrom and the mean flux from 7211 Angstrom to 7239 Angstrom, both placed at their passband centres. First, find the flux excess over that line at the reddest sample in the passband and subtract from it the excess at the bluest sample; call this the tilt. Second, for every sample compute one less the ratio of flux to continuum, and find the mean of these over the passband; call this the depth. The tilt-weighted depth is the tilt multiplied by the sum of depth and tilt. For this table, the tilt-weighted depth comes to 14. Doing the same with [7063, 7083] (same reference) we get 32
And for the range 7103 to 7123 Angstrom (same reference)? 4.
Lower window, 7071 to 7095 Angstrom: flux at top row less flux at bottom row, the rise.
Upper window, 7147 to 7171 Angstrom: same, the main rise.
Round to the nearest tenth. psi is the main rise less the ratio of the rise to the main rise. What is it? 16.0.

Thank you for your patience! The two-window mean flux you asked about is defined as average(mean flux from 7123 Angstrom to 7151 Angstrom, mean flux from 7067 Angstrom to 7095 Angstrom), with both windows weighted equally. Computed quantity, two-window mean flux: 98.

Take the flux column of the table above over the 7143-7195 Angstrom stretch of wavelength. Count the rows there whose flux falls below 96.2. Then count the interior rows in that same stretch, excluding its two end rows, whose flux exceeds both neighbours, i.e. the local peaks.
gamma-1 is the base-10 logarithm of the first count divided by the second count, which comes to 0.54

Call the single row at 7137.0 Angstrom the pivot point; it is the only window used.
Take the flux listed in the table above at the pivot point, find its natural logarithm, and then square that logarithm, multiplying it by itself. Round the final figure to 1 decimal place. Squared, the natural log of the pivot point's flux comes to 21.0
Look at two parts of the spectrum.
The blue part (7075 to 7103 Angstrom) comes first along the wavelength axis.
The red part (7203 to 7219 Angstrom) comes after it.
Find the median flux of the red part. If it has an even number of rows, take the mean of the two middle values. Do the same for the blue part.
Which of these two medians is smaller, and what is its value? 94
